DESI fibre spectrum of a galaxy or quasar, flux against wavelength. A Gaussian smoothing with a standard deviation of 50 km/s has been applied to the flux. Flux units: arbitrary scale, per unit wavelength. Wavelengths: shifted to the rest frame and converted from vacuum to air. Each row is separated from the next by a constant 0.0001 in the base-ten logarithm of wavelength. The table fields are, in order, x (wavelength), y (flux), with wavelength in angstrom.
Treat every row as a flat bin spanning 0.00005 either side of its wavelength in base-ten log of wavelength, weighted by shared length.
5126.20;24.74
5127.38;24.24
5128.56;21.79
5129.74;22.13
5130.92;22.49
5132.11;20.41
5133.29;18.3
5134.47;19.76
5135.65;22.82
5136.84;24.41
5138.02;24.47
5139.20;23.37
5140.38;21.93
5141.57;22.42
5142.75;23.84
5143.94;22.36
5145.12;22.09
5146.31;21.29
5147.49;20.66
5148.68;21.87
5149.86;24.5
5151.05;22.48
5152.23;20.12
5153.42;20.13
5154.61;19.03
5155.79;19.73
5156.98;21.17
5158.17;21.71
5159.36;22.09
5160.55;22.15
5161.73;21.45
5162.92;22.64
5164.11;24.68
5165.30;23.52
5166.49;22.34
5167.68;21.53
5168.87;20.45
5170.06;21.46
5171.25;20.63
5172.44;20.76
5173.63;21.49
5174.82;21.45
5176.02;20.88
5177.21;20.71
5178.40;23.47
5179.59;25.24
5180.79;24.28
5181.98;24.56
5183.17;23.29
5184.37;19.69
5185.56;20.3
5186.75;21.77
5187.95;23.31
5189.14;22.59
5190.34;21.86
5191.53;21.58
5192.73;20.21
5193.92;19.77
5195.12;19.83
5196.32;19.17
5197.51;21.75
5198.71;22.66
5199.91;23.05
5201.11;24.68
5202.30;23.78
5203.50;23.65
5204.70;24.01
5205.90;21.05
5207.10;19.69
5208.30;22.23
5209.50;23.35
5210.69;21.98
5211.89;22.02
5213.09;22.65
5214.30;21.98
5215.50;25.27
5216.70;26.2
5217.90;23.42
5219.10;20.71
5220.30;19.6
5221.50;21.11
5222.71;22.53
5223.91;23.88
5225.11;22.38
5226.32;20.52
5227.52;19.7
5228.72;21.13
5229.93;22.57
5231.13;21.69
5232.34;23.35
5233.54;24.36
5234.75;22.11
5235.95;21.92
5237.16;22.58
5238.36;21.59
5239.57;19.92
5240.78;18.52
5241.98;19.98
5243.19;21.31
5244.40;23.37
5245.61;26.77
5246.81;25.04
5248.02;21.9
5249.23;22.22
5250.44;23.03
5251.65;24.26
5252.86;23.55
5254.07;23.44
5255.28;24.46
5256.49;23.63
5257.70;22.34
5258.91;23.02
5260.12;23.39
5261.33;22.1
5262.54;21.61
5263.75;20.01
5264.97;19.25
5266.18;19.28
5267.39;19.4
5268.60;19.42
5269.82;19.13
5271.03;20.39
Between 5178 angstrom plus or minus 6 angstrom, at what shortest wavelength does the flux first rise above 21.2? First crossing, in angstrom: 5173.63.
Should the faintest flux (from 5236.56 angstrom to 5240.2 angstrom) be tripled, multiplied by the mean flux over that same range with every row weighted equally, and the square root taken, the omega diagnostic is 35.7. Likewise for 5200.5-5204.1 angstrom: 41.3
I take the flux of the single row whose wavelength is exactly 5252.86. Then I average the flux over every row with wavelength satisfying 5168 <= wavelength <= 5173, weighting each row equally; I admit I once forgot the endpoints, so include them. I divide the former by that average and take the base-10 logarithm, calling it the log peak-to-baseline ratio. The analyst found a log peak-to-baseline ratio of 0.05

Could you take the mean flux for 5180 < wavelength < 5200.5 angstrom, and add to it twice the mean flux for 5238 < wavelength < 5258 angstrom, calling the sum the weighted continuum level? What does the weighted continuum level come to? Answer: 67.1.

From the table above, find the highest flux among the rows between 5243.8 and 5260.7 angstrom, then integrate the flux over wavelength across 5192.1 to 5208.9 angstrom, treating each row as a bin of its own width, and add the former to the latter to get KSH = 393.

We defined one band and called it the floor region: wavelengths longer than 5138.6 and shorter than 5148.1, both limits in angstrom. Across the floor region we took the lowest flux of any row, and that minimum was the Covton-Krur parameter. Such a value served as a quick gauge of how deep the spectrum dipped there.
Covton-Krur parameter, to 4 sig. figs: 20.66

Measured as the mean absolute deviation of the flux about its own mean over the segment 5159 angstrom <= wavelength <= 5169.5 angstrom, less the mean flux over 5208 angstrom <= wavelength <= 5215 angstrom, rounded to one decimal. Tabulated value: -21.5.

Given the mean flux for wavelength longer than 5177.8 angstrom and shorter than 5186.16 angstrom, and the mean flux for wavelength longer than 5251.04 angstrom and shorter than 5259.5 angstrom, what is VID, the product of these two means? 541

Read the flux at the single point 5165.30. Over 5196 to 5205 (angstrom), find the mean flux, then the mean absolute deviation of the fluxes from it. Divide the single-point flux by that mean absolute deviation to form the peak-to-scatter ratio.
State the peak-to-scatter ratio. 19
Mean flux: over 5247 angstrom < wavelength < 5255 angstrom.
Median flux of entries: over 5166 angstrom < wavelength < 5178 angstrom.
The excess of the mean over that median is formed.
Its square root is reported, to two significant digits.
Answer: 1.4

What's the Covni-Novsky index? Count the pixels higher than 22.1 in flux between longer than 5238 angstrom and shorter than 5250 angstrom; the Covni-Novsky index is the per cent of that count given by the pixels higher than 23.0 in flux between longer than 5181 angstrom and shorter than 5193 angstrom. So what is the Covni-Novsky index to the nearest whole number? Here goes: 75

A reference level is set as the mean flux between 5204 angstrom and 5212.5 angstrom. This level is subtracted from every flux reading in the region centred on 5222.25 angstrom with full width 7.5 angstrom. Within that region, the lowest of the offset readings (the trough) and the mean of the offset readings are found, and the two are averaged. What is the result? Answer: -1.4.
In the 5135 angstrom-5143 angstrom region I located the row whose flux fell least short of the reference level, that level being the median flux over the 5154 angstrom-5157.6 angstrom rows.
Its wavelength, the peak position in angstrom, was 5138.02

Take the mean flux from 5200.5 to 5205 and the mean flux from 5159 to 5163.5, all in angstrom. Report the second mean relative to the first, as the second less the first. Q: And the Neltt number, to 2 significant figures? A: -1.9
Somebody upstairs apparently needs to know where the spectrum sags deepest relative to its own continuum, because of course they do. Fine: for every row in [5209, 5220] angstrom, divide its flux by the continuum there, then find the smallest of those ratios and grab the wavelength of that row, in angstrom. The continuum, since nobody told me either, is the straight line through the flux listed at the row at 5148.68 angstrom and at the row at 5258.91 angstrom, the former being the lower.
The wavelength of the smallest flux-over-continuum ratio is 5219.10 angstrom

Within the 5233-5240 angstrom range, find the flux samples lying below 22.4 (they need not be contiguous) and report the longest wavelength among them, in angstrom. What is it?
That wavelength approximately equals 5239.57 angstrom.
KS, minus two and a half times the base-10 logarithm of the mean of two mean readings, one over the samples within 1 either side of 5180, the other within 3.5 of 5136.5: -3.43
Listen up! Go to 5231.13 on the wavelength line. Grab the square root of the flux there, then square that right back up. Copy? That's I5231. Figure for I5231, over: 21.7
